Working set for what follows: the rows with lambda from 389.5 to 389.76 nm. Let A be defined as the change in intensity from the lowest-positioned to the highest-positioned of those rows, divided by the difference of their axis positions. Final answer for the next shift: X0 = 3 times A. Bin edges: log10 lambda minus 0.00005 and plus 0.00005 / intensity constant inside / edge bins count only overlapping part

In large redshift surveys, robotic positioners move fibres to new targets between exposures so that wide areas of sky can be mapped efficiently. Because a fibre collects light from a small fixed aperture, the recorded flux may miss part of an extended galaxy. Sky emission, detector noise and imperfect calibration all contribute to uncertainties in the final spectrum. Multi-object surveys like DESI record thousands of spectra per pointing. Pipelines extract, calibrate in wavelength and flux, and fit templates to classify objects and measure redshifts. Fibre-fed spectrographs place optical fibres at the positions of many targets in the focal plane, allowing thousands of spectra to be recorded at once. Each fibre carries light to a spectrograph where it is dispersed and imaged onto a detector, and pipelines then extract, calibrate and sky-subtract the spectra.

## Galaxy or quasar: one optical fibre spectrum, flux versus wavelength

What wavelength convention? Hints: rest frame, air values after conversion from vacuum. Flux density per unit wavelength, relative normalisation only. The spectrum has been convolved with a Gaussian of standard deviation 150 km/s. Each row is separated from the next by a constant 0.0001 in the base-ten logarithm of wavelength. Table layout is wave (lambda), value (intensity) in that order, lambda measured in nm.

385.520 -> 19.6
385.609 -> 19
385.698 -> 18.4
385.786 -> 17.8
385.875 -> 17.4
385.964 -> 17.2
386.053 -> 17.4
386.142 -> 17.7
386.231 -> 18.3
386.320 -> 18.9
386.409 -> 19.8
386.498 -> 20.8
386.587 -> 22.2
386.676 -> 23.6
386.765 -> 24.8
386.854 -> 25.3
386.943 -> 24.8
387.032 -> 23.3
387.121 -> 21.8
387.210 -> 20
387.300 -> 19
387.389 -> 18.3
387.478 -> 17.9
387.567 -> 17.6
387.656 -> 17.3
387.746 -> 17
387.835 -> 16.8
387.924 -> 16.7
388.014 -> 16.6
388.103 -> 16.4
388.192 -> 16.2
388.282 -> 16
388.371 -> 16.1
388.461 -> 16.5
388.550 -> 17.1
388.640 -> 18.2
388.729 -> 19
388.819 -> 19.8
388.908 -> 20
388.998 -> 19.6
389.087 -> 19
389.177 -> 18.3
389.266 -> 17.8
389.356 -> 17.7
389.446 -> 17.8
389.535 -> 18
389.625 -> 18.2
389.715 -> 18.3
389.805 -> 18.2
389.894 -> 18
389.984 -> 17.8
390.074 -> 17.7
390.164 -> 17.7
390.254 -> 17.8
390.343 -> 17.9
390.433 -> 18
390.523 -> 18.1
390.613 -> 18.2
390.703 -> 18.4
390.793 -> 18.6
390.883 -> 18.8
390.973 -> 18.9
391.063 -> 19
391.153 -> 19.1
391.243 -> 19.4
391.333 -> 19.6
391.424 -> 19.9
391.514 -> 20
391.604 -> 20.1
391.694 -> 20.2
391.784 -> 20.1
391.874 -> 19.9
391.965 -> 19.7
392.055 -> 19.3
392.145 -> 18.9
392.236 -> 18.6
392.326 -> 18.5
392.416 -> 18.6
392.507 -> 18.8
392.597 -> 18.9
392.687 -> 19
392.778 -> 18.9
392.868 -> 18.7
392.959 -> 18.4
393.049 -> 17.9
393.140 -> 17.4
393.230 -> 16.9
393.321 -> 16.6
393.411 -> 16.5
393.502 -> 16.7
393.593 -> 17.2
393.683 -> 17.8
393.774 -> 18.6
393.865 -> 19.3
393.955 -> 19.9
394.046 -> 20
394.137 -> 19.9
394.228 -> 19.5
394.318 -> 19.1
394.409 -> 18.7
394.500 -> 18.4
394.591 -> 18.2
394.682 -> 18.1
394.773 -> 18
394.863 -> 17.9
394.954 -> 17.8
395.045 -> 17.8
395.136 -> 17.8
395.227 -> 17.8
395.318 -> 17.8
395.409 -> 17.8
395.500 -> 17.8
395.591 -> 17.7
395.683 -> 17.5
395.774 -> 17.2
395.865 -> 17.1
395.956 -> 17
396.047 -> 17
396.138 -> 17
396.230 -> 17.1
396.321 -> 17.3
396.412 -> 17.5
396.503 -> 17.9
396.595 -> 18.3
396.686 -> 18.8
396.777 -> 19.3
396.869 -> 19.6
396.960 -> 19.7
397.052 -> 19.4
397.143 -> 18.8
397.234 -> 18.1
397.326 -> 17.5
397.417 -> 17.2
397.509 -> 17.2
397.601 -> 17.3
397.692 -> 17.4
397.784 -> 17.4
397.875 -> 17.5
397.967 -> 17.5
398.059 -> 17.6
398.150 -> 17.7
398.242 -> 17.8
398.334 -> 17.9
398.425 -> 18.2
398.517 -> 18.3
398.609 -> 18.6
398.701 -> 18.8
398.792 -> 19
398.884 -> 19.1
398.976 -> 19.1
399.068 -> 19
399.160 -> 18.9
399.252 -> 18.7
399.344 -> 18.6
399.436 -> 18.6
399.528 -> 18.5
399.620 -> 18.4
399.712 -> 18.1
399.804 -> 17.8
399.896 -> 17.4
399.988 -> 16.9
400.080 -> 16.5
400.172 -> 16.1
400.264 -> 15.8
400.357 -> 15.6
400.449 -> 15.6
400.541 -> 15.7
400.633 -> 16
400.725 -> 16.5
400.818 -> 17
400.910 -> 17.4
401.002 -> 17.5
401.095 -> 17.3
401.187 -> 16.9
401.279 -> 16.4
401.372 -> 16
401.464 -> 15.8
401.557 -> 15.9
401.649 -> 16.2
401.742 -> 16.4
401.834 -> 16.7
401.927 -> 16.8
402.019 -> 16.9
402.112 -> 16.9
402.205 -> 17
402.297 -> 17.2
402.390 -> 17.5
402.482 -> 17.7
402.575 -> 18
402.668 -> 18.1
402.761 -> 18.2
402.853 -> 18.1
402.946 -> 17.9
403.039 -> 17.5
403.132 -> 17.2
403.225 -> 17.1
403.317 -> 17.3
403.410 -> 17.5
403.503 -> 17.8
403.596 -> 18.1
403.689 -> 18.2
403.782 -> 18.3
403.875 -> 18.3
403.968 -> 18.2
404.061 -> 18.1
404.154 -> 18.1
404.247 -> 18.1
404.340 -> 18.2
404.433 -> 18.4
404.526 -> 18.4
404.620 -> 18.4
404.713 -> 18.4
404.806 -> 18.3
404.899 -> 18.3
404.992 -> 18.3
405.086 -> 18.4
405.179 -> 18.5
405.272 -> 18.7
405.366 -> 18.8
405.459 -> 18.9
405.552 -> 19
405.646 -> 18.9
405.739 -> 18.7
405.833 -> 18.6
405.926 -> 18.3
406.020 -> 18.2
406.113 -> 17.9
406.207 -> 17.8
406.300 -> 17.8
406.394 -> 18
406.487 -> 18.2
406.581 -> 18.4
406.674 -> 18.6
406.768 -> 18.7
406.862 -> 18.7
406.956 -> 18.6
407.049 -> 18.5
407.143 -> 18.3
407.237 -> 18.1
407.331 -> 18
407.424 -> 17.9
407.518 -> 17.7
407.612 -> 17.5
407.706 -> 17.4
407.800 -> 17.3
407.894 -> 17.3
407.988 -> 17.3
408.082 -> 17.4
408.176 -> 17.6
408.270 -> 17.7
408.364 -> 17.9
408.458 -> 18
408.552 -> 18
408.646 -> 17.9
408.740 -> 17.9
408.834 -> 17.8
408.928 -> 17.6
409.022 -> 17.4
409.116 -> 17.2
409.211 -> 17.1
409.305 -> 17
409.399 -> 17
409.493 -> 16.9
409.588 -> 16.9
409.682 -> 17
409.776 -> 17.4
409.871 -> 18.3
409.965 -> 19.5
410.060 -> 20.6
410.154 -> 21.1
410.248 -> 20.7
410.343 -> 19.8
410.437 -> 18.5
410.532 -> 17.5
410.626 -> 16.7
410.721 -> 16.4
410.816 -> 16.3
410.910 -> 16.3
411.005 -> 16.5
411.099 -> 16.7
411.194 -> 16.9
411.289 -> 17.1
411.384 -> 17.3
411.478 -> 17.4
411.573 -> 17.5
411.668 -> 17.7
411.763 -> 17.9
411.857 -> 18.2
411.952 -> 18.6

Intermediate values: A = 2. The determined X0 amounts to 5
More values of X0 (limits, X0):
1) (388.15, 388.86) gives 17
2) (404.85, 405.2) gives 2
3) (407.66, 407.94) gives -2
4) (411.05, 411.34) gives 6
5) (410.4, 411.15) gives -8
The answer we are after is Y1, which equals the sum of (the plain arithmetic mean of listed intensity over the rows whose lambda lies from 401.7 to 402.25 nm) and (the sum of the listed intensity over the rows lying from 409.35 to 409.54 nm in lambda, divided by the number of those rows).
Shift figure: 33.7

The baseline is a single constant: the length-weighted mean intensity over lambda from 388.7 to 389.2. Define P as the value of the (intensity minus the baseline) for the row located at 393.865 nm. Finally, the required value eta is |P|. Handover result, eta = 0.0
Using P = 0.0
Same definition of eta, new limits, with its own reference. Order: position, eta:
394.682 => 1.2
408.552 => 1.3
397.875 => 1.8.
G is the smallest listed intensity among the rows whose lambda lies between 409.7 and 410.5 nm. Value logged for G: 17.4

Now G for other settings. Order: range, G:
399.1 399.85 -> 17.8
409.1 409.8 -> 16.9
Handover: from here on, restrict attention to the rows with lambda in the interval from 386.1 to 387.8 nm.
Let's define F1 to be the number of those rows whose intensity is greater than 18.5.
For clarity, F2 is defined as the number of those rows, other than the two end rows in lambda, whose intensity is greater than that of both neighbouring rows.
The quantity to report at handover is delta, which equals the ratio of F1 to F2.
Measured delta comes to 12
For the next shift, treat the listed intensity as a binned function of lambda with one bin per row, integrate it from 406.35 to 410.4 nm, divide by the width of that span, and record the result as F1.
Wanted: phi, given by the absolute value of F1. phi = 18.1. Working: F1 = 18.1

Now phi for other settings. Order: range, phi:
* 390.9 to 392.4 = 19.4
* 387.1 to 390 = 17.9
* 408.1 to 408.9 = 17.8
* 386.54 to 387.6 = 21.6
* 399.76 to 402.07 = 16.5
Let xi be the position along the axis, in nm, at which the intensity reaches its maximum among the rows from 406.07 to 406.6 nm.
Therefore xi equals 406.581 nm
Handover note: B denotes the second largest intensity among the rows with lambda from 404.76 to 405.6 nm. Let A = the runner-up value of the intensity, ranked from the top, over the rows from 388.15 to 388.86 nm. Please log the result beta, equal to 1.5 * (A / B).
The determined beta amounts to 1.51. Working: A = 19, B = 18.9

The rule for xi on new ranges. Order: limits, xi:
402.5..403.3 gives 402.761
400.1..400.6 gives 400.172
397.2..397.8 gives 397.234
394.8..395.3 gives 394.863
